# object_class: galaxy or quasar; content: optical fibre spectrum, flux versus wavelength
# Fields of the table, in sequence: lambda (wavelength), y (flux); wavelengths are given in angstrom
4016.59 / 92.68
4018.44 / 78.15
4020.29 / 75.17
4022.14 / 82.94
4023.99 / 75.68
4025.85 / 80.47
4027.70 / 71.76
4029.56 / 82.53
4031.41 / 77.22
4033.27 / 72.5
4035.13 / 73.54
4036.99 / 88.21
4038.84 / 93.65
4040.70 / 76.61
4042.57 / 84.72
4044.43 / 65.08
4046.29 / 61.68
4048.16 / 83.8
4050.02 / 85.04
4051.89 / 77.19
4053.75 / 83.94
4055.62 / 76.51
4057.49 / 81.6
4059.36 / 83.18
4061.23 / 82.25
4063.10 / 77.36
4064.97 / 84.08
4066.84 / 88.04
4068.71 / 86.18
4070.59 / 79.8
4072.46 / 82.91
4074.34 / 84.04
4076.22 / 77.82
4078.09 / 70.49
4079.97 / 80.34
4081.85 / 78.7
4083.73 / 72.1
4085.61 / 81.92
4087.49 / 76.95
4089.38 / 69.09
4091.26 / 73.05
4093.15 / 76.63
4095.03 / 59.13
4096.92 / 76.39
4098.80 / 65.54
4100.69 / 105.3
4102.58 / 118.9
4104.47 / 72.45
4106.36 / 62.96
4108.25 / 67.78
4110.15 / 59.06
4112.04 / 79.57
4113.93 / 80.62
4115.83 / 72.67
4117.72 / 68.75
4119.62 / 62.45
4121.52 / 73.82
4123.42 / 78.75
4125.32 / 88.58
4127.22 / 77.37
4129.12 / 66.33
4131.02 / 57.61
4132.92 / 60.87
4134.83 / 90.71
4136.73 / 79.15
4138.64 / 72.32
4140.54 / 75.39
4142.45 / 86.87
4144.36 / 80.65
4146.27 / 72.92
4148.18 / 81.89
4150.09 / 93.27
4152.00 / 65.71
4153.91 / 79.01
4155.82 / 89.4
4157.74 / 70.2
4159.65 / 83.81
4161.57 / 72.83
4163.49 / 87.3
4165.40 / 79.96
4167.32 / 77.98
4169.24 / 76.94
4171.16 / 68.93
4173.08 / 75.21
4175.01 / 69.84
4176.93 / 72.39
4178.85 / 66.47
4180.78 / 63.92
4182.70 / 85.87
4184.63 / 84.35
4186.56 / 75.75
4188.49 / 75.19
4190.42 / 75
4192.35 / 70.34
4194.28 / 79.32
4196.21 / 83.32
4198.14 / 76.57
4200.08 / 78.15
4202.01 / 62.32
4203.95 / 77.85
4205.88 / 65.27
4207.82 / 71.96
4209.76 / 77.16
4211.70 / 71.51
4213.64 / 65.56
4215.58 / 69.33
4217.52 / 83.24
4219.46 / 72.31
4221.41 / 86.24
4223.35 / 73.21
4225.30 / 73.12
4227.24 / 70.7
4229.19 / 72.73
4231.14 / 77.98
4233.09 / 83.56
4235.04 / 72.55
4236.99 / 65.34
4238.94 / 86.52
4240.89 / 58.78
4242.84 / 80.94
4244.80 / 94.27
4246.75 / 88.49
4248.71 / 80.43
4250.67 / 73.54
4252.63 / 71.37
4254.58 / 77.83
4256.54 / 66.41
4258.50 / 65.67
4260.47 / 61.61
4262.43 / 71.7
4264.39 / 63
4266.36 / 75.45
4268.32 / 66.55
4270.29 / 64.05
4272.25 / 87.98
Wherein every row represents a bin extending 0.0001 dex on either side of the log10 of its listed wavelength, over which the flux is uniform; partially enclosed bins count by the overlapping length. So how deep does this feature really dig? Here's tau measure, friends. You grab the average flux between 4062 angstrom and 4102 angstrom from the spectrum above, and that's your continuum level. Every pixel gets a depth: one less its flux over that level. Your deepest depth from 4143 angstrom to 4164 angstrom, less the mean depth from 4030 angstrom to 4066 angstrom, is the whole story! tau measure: 0.174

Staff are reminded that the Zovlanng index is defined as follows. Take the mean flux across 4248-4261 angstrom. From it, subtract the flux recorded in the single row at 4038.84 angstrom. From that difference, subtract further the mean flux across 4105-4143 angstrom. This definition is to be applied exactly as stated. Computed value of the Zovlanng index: -96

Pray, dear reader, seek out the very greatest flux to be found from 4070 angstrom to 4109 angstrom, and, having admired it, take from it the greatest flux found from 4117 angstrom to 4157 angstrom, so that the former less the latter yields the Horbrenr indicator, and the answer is 26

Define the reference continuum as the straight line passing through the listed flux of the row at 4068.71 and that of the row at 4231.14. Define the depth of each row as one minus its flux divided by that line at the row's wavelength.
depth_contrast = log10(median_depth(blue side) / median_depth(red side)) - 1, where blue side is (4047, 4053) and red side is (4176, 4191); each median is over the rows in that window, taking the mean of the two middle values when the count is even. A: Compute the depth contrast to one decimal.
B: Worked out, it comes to -1.2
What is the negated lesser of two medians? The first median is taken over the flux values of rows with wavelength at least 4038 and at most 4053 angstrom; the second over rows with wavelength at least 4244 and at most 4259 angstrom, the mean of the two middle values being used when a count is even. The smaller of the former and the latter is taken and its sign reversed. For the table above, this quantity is -76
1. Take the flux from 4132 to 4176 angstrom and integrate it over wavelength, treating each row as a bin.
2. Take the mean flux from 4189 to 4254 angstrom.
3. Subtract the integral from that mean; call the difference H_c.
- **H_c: -3351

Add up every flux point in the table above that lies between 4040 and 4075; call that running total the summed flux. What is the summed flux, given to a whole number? 1524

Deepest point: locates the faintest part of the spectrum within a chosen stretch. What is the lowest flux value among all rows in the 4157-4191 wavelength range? 63.92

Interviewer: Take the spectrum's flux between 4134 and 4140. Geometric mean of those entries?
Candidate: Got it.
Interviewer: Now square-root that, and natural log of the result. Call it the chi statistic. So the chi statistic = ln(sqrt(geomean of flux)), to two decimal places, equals 2.19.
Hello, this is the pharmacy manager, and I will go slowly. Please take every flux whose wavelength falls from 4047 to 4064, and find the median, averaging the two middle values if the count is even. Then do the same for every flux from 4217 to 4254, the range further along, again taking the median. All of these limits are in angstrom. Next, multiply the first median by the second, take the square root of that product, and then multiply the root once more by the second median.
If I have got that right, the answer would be 5719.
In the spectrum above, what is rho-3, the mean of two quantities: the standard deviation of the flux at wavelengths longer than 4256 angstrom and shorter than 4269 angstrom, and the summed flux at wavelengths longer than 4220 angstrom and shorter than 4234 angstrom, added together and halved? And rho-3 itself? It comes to 271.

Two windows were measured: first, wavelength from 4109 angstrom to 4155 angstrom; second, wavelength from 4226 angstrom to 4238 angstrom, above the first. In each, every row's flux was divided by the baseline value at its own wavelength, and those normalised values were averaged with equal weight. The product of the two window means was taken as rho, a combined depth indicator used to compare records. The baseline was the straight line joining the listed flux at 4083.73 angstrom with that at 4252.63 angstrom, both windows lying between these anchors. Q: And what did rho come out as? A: 1.08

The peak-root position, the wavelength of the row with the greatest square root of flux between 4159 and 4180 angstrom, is 4163.49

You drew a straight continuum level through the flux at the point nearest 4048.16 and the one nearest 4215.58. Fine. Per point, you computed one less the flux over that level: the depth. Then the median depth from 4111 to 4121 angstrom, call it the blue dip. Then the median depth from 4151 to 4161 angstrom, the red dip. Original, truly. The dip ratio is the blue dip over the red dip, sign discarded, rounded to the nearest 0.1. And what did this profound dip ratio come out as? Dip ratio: 1.2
